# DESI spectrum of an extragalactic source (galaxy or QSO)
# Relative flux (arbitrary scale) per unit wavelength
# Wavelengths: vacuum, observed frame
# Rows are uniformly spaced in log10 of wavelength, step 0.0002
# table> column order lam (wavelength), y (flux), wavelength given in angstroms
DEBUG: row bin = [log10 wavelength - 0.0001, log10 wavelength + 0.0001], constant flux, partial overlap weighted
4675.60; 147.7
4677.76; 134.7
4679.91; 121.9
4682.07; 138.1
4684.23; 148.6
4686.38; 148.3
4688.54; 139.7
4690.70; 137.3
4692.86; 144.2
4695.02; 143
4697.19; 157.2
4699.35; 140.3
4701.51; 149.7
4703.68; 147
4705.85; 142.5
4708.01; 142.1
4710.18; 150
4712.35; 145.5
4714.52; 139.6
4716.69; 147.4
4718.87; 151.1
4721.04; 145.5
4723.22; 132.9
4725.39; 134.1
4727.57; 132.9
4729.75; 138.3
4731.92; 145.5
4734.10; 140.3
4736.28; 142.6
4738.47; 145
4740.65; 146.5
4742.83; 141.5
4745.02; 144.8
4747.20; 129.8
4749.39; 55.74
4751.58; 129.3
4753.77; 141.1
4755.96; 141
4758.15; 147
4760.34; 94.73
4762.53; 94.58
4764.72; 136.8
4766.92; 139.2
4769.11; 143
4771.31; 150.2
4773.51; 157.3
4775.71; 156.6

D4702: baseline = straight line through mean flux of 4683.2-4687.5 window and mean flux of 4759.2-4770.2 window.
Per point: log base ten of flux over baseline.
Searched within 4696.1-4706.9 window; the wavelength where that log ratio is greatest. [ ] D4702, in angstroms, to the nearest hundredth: 4697.19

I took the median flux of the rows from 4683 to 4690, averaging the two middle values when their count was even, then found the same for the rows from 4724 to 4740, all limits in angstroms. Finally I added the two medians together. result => 289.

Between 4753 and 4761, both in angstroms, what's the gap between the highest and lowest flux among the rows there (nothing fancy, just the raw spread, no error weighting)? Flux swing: 52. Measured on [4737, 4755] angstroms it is 91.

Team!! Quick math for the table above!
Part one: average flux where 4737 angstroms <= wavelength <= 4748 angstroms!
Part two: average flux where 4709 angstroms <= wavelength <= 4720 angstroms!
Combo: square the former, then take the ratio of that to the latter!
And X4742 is 137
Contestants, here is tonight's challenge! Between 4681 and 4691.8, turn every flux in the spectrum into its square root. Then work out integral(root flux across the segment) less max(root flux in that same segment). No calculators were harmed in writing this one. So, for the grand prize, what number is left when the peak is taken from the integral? 117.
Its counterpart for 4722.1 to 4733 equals 115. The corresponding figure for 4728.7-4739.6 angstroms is 118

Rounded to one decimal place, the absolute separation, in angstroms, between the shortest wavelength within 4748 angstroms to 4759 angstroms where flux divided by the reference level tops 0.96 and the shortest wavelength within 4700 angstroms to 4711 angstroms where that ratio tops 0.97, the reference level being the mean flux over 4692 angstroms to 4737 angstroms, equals 52.3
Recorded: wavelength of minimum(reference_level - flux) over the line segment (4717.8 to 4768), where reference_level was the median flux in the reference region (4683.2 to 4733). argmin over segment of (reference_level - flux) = 4718.87 angstroms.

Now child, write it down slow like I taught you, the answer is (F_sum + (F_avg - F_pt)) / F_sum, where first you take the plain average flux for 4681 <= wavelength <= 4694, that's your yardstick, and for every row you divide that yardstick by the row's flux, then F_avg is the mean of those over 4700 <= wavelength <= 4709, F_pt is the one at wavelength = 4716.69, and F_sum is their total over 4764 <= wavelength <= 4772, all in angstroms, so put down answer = 1.00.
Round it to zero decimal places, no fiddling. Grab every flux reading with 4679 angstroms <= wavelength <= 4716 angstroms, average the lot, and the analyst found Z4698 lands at 143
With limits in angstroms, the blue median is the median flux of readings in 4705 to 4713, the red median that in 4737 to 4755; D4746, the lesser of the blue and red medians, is 141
